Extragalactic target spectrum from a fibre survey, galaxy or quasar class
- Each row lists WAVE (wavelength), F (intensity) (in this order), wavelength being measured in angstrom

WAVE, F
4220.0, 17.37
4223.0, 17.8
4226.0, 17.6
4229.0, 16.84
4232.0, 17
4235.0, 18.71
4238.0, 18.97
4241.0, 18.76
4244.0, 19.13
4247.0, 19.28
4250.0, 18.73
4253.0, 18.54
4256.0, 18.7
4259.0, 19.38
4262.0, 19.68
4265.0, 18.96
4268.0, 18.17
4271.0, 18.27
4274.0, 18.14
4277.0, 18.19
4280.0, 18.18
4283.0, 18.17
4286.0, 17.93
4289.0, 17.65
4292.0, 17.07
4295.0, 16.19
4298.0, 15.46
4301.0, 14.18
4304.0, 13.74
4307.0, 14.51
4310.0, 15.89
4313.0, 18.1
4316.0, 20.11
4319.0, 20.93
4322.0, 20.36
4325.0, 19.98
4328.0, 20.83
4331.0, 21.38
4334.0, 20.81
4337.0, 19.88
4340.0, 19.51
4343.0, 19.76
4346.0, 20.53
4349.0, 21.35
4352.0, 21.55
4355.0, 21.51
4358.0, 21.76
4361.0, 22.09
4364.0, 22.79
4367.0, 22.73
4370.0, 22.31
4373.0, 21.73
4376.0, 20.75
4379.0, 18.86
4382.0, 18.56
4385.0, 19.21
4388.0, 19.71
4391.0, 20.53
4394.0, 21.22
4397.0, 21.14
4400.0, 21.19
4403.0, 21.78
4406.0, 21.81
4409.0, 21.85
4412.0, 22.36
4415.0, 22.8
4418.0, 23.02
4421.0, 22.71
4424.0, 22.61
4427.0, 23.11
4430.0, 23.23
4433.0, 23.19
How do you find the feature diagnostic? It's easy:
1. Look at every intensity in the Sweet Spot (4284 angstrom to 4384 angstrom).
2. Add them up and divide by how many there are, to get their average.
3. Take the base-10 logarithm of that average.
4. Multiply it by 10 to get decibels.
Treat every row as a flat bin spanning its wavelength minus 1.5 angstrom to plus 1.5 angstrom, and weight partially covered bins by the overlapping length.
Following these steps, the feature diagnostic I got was 12.9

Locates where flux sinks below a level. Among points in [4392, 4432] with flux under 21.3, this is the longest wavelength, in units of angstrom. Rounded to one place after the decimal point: 4400.0 angstrom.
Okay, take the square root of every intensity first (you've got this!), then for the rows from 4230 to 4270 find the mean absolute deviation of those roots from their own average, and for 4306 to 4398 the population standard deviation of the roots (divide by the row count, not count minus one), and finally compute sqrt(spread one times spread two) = 0.10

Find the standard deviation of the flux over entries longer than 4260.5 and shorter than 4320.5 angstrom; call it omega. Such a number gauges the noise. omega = 1.9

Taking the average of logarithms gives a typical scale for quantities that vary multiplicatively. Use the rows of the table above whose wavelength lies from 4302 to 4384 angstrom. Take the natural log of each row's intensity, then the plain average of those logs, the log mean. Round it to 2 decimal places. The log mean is 2.99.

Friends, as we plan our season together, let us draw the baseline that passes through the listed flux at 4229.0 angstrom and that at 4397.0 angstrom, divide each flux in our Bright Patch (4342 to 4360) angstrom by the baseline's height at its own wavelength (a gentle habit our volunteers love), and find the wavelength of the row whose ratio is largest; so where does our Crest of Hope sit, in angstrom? 4358.0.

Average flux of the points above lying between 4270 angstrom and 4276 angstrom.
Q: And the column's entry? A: 18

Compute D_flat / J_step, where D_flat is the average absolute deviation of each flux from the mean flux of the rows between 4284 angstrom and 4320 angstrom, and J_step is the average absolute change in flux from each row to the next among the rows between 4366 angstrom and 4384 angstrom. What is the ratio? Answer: 2.2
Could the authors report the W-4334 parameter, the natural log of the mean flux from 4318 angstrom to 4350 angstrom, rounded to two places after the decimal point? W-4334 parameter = 3.02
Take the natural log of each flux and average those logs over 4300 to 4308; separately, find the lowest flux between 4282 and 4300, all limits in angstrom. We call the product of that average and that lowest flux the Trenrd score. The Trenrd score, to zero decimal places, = 41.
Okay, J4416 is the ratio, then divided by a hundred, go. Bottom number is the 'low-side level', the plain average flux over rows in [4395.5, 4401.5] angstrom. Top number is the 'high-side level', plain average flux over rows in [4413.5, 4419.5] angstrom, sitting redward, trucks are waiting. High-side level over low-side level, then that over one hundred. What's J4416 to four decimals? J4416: 0.0108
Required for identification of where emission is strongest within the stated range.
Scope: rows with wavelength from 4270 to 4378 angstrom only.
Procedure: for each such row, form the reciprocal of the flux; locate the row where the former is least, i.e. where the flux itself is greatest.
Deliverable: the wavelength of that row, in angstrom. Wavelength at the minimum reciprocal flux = 4364.0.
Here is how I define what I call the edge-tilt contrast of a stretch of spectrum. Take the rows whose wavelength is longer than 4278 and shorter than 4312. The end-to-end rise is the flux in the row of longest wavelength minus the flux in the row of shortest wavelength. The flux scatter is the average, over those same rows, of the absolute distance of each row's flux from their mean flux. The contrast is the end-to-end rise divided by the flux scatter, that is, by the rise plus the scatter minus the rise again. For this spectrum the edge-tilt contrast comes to -2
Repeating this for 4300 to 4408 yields 5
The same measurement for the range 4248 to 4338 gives 1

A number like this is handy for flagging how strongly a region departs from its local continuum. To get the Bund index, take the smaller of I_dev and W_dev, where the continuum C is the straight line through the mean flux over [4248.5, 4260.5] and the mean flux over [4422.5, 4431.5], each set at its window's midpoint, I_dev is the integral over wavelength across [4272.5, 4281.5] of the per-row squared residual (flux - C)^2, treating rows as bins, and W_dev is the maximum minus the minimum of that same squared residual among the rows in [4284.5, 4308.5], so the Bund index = 13.2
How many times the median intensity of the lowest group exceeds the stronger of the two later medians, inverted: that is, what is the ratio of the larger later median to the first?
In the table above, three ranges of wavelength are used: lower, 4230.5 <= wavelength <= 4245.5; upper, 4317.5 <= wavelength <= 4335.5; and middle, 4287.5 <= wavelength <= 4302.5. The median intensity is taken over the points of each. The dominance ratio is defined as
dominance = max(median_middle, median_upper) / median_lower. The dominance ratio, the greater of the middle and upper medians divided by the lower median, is 1.11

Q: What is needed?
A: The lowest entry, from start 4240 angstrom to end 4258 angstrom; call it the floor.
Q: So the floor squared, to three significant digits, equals 344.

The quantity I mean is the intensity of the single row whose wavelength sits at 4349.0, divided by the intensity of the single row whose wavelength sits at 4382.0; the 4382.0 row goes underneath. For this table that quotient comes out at 1.15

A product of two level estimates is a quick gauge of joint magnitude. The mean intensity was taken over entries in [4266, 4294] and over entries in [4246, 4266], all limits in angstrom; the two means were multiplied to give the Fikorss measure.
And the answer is 342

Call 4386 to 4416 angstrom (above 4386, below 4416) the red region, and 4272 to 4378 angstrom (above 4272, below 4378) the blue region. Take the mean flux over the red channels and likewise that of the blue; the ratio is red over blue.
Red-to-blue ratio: 1.11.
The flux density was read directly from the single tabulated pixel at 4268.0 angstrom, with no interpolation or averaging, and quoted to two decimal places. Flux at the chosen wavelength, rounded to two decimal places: 18.17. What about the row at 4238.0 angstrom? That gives 18.97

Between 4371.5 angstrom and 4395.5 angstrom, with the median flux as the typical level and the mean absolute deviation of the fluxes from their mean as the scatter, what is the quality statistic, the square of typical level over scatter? 416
